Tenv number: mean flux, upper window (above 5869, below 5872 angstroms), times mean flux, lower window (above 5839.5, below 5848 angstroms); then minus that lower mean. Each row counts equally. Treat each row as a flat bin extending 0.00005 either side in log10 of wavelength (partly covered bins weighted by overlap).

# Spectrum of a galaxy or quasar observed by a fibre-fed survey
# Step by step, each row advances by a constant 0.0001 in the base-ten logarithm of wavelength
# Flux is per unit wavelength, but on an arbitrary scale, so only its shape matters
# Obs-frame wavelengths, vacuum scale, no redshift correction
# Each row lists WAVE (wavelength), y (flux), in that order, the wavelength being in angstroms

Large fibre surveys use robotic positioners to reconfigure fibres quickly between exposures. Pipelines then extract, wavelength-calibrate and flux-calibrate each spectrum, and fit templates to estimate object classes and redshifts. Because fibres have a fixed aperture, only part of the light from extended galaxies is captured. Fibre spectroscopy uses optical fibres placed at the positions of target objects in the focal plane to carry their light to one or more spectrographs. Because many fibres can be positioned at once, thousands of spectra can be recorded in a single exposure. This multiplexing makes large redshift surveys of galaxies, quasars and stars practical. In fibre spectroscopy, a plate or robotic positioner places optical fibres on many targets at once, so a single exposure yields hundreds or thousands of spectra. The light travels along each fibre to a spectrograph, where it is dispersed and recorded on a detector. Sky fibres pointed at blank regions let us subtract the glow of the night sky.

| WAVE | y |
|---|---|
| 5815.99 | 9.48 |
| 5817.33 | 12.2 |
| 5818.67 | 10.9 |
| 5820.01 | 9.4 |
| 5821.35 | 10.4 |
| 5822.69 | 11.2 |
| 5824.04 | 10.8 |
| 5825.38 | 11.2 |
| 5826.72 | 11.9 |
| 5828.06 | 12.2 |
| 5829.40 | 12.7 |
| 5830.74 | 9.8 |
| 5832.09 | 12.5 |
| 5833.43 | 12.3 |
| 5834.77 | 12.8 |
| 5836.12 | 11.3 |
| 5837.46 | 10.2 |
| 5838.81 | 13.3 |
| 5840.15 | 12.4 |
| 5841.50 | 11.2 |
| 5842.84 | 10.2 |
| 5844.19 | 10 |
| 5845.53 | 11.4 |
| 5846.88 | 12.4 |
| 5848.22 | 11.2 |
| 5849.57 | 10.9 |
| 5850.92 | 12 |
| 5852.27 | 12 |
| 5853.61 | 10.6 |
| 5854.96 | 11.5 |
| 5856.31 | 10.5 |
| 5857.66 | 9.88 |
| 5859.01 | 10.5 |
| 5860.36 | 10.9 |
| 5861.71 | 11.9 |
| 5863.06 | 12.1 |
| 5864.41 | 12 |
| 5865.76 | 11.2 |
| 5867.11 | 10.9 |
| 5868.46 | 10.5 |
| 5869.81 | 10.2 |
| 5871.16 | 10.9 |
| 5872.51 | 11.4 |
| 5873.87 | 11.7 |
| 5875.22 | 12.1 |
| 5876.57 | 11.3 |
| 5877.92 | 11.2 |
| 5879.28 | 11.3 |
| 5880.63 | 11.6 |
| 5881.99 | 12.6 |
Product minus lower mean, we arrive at 108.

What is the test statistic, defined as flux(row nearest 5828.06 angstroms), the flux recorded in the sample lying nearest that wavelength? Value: 12.2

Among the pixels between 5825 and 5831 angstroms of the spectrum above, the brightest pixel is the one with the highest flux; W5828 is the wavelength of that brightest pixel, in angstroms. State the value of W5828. 5829.40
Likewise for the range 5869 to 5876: 5875.22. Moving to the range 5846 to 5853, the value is 5846.88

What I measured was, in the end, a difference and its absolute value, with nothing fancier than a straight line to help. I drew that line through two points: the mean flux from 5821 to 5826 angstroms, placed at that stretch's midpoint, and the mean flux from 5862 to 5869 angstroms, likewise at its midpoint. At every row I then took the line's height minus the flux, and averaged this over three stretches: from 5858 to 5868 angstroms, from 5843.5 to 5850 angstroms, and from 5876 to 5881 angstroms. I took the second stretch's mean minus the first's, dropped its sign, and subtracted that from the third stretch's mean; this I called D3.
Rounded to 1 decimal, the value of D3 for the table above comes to 0.1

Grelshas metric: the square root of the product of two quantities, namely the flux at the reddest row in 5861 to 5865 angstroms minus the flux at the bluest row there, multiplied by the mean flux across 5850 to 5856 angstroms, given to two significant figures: 1.1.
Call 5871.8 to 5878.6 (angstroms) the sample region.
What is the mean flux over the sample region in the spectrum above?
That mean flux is 11.54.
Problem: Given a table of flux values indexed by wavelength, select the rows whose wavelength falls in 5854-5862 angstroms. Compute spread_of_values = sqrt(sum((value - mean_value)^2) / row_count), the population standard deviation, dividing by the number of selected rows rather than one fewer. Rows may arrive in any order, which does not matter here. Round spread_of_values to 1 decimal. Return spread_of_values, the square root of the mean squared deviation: 0.7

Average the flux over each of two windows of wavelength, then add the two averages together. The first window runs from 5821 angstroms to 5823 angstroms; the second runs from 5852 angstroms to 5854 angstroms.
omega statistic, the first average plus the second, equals 22.1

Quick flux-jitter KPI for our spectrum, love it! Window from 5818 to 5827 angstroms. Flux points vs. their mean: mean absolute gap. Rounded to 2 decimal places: 0.54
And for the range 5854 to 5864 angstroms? 0.68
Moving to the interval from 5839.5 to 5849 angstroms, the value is 0.69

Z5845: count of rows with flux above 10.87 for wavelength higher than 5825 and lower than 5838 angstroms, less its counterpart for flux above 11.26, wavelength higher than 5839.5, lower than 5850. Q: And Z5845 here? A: 5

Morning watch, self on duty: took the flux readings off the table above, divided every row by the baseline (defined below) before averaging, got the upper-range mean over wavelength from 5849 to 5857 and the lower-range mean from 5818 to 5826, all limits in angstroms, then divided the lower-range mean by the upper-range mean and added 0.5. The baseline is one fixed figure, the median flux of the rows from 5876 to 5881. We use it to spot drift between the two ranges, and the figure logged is 1.45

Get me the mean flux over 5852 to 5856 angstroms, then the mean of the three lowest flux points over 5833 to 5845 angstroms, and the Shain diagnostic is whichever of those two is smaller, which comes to 10.1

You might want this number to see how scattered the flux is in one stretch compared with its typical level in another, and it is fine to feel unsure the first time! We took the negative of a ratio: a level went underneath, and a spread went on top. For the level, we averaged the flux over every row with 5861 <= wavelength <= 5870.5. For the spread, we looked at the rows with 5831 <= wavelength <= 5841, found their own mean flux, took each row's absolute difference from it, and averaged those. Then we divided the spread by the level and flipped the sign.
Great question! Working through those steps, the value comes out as -0.069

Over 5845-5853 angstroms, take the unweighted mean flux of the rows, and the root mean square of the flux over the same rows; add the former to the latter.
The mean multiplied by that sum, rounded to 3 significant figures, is 272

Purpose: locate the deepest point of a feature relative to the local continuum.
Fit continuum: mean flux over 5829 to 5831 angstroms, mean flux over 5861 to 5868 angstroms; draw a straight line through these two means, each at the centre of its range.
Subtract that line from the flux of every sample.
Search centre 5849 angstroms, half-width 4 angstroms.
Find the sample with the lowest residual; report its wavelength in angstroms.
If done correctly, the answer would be 5849.57 angstroms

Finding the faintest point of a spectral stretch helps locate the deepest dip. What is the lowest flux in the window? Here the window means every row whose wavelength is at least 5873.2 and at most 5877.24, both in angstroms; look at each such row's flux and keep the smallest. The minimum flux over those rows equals 11.3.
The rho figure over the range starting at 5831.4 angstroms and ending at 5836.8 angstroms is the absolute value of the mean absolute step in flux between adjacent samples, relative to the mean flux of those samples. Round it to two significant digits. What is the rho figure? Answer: 0.060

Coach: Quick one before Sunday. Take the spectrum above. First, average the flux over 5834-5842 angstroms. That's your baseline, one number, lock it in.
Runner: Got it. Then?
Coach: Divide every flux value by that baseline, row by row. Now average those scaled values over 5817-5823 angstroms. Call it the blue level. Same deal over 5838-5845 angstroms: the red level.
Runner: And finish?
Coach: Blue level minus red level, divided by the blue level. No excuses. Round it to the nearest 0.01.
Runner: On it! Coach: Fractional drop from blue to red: -0.06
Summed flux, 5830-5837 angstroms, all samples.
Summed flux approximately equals 58.7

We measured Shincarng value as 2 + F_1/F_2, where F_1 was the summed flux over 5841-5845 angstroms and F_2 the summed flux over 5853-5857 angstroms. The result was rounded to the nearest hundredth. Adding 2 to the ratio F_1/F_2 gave 2.96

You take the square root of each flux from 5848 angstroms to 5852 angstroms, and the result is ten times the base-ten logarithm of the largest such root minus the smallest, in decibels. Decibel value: -7.9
